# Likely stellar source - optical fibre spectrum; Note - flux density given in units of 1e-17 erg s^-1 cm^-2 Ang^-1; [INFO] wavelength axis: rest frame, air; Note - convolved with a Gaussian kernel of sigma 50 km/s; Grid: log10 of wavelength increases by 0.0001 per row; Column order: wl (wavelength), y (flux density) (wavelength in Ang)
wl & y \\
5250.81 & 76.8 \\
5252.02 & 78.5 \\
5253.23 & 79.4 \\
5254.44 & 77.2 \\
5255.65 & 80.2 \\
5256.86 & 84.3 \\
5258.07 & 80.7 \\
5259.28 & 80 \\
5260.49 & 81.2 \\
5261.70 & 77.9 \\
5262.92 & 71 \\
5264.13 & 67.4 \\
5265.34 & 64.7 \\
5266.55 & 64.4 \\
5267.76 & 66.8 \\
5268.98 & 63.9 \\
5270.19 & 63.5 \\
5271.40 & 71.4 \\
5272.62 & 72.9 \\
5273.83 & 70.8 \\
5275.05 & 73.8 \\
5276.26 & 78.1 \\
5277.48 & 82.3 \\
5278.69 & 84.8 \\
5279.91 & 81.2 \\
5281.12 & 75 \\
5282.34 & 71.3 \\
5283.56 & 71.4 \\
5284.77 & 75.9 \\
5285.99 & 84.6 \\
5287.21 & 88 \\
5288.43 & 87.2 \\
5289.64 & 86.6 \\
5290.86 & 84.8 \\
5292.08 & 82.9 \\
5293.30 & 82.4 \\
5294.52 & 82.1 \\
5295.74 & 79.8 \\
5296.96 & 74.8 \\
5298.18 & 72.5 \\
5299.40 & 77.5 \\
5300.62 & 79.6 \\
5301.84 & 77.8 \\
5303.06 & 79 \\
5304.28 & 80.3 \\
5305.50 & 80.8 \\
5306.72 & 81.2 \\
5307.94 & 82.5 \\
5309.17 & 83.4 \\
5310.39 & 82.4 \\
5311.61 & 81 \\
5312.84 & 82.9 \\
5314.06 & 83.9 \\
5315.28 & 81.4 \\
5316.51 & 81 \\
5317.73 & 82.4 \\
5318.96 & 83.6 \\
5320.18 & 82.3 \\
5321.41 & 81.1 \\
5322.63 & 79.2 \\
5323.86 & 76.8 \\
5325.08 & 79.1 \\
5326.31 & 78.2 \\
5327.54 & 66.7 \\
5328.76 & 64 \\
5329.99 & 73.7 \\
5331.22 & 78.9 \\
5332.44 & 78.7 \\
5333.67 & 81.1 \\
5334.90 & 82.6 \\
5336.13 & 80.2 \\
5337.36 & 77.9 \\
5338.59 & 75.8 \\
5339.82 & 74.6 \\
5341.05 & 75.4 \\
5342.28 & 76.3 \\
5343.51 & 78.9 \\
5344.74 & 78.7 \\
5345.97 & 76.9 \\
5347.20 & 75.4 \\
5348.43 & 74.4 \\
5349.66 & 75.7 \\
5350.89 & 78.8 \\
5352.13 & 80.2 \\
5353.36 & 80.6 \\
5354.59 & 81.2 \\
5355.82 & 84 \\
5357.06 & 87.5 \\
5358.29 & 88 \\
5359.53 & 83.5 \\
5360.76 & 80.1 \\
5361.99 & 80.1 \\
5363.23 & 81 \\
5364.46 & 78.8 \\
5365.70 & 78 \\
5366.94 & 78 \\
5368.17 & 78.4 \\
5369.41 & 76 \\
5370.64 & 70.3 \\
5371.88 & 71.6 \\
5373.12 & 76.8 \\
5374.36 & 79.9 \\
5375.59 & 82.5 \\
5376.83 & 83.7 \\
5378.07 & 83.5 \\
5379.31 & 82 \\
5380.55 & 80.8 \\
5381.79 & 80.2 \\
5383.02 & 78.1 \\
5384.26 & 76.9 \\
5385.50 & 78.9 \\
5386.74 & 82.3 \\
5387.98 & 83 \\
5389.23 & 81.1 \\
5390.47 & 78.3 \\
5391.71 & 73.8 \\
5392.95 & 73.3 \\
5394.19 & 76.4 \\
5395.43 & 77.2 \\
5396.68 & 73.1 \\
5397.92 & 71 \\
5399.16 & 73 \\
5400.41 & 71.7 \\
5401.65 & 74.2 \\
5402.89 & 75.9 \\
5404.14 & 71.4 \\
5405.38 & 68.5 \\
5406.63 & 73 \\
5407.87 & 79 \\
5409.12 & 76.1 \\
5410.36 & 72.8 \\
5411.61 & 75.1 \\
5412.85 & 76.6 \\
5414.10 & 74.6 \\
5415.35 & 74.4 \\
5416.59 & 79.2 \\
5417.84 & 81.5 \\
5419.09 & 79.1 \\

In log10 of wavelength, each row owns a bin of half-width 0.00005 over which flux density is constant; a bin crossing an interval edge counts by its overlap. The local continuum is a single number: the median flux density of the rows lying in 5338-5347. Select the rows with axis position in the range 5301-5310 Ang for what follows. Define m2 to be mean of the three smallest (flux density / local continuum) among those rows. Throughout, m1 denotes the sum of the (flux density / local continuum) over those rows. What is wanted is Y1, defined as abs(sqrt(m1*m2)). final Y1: 2.77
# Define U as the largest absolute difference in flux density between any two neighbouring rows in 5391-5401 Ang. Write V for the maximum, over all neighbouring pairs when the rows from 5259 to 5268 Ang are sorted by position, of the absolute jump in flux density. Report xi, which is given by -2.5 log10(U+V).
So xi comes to -2.6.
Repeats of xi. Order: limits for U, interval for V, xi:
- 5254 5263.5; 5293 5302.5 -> -2.7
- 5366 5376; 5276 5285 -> -2.7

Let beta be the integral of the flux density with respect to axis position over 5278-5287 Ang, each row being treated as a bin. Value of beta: 704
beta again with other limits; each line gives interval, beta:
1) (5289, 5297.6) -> 704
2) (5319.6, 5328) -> 653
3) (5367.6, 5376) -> 641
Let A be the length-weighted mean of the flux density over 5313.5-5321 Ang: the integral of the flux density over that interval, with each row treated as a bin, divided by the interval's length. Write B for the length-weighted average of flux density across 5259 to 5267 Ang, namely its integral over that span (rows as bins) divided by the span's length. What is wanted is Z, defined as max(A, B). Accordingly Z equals 82.4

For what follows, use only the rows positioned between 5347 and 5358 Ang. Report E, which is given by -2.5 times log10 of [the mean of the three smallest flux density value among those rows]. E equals -4.69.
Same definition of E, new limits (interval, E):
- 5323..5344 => -4.58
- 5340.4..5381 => -4.64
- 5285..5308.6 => -4.69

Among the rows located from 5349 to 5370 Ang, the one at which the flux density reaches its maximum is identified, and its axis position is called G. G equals 5358.29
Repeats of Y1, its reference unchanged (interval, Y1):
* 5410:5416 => 2.18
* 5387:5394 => 2.24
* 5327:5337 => 2.66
